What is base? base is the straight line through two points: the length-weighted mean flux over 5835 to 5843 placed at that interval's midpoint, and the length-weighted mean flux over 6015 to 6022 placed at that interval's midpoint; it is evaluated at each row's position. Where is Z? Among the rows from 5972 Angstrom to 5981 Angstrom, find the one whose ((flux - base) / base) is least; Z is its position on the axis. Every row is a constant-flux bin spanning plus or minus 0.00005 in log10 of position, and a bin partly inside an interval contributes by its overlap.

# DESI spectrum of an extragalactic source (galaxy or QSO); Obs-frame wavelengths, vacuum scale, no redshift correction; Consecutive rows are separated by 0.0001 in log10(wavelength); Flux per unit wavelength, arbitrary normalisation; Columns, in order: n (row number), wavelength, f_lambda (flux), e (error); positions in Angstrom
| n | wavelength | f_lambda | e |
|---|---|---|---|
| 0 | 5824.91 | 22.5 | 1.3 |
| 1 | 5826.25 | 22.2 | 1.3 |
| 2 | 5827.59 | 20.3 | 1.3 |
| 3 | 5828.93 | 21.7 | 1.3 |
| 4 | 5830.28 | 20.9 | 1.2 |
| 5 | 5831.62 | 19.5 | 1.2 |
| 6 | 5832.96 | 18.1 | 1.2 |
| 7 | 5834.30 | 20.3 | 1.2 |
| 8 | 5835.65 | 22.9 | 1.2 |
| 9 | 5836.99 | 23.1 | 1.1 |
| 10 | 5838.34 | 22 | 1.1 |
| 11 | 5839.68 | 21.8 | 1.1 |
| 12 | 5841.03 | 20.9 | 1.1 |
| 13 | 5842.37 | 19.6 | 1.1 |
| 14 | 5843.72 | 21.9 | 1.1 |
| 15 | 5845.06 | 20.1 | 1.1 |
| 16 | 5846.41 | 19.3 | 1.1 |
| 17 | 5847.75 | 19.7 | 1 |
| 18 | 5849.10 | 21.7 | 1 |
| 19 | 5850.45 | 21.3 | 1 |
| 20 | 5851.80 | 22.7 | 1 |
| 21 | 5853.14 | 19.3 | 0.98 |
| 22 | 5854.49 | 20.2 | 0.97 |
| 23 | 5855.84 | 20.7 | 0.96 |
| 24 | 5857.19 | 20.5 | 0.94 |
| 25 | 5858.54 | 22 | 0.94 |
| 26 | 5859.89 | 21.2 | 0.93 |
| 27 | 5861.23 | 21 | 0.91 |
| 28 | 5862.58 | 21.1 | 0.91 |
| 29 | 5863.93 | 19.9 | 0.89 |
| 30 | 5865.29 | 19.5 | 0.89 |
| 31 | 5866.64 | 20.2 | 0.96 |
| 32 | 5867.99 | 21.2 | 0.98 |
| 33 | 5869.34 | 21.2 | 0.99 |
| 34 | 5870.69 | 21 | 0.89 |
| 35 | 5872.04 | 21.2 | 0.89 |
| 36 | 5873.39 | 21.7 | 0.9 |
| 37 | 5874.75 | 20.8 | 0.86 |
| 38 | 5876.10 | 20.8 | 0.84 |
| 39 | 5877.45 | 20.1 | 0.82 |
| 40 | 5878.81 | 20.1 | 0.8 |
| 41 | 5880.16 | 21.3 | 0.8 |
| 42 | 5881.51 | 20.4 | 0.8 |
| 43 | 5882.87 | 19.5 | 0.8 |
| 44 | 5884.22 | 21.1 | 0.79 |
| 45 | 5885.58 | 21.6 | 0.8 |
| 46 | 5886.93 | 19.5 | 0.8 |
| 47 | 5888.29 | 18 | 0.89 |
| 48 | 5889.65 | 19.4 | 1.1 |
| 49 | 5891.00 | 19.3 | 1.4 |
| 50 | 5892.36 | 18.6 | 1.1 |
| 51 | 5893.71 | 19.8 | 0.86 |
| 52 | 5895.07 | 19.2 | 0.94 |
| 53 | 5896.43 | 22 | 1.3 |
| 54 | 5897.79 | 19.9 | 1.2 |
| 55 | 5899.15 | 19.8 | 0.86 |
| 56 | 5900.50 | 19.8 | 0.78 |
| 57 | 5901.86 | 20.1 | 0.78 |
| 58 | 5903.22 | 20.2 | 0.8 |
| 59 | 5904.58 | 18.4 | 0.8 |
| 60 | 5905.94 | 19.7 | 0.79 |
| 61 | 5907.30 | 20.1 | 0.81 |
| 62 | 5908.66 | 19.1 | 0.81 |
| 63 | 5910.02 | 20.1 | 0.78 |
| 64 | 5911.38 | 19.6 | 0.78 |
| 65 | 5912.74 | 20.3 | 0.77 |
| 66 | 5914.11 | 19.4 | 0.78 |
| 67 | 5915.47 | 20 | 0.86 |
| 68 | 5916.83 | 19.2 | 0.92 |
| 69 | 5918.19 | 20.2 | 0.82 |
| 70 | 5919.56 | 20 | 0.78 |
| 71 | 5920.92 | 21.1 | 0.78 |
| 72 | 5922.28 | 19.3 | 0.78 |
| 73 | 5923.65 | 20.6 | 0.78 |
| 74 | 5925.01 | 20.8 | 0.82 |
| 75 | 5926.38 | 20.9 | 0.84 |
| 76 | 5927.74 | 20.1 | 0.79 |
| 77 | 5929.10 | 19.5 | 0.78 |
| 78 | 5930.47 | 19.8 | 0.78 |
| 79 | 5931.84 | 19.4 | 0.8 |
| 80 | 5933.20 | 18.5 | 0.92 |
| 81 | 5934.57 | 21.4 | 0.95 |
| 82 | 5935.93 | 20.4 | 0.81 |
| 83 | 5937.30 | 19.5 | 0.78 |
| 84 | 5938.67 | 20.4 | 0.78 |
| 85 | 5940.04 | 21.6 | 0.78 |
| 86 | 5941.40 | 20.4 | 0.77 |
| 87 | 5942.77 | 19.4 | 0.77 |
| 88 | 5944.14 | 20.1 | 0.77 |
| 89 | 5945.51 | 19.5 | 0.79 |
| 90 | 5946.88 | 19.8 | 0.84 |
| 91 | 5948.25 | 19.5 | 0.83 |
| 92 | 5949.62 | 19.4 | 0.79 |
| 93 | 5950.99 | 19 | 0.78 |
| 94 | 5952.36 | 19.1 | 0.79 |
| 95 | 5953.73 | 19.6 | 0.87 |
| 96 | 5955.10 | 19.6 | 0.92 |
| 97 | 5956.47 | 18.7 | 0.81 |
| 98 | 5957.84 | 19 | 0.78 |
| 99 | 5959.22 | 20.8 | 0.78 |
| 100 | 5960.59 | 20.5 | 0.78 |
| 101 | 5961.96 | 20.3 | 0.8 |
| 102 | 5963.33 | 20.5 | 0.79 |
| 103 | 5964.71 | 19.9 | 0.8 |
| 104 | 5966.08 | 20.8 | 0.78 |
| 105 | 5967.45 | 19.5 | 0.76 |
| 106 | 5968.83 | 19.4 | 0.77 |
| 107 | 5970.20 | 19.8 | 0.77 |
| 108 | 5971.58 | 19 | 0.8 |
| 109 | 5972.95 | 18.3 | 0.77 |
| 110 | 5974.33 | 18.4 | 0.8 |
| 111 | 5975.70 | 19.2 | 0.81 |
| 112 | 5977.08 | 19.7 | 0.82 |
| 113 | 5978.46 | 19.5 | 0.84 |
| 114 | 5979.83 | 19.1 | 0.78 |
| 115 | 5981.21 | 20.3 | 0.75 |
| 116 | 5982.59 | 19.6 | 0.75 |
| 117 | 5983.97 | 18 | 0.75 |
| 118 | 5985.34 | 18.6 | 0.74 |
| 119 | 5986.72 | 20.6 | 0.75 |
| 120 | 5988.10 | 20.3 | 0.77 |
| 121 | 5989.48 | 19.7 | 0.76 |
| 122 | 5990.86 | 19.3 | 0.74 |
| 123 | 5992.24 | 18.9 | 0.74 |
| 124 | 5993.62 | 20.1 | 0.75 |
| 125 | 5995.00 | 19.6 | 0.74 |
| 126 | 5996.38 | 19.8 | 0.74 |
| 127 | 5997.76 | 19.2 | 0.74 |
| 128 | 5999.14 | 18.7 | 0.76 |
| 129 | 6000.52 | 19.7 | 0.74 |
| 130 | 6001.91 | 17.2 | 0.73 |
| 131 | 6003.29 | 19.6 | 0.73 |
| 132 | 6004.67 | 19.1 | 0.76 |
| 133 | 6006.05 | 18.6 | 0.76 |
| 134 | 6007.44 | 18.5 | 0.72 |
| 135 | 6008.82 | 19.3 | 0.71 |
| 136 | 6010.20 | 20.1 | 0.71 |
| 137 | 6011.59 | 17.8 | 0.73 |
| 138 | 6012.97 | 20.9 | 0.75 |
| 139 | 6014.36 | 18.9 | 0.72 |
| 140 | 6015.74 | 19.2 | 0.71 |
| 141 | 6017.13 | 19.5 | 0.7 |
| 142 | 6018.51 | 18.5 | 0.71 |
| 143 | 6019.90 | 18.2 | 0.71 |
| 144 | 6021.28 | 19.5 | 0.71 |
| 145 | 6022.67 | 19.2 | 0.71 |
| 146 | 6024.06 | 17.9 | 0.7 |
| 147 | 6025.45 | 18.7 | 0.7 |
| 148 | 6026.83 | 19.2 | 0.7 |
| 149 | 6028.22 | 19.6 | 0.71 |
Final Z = 5972.95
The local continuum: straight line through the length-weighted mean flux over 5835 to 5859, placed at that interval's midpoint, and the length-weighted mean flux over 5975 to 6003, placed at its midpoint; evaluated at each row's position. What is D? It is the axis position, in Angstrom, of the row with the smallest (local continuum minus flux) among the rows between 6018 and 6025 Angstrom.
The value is 6021.28 Angstrom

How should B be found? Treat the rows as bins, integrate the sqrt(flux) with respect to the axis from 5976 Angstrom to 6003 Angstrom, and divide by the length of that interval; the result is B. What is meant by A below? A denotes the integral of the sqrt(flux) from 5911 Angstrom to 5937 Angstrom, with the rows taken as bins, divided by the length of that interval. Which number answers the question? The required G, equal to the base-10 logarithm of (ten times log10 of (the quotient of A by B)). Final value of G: -1.1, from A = 4.47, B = 4.40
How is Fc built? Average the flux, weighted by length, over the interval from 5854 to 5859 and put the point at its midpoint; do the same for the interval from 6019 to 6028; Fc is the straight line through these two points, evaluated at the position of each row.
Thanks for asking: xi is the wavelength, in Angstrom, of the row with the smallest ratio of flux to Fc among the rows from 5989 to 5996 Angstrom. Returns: 5992.24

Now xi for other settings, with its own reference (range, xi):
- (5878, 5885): 5882.87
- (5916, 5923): 5916.83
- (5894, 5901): 5895.07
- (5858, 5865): 5863.93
